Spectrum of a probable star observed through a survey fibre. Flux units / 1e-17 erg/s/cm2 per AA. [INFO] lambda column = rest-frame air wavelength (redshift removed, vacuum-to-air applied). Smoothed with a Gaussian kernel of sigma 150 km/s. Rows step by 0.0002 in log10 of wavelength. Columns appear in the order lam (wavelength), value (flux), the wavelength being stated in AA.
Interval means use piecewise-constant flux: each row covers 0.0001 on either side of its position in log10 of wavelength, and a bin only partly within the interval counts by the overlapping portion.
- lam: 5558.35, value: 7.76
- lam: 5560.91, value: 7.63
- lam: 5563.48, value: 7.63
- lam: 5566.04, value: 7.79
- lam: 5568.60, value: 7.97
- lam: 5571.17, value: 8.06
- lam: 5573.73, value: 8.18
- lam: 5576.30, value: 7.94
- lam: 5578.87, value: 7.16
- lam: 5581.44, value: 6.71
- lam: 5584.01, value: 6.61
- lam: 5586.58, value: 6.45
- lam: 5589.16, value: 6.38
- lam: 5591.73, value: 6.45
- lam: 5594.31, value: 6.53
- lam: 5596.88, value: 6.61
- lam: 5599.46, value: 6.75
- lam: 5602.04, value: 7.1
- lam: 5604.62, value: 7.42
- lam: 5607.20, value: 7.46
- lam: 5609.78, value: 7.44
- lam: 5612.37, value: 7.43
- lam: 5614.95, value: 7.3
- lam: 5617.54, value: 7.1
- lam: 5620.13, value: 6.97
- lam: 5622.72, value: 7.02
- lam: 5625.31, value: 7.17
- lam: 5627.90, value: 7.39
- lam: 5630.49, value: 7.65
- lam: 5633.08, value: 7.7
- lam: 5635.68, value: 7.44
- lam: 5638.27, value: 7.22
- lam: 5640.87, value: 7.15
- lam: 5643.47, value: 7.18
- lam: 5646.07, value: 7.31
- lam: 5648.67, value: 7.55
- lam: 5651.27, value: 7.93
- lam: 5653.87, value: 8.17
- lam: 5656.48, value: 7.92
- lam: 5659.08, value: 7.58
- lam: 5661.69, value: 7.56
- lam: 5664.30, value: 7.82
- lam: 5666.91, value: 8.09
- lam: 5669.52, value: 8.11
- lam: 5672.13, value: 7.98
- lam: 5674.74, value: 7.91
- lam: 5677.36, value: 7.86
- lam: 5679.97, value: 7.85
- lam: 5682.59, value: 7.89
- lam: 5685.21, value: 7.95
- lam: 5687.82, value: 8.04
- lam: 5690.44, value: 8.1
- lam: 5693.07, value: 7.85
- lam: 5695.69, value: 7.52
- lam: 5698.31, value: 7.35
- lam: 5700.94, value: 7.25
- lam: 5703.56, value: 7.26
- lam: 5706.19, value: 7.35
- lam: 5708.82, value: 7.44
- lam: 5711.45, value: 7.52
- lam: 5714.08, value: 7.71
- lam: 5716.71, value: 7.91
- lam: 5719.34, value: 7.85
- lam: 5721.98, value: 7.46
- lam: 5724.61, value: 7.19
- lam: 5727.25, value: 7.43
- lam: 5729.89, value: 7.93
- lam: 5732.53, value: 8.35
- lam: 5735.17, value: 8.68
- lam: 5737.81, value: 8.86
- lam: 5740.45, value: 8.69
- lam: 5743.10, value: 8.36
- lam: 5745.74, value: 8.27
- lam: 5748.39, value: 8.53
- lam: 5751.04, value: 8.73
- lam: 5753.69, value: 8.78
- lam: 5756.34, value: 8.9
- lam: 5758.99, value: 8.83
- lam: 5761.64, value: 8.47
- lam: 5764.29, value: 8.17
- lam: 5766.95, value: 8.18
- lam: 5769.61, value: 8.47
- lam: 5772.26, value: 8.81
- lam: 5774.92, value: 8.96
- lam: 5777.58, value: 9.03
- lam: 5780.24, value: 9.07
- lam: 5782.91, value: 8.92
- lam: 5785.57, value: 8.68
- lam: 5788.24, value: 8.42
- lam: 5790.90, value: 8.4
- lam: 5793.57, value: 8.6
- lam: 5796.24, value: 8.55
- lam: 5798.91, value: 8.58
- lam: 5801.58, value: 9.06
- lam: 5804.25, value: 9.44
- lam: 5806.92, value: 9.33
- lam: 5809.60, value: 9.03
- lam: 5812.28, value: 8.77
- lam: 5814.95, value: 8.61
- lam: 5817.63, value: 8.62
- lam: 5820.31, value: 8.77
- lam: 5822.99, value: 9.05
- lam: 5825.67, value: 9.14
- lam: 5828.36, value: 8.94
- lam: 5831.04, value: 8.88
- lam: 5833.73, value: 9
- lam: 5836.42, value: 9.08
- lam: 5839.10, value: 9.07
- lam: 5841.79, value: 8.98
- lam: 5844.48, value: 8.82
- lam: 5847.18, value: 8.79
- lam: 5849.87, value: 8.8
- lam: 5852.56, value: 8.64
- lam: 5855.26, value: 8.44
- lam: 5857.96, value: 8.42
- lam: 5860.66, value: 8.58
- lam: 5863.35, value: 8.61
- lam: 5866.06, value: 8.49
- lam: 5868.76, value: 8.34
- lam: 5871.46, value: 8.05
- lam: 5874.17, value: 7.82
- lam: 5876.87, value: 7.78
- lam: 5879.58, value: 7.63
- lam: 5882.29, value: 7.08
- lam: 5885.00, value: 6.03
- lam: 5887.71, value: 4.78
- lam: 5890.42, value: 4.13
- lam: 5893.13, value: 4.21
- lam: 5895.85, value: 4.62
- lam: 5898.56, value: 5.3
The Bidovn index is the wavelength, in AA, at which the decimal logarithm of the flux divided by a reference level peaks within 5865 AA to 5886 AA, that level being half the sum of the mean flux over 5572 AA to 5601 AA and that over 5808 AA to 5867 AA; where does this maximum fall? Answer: 5866.06 AA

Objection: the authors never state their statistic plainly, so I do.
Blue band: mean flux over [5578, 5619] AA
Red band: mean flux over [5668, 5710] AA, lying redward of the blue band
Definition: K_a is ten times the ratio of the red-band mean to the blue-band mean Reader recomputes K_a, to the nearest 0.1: 11.2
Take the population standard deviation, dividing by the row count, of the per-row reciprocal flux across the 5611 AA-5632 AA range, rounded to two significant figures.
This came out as 0.0041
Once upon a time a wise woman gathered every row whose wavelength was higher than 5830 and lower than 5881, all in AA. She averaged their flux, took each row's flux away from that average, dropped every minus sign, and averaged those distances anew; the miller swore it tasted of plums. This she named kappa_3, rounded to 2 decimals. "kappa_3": 0.35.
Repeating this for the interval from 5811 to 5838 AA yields 0.16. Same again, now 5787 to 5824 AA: 0.27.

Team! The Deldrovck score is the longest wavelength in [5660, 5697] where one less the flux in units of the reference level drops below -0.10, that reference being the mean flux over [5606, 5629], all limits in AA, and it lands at 5690.44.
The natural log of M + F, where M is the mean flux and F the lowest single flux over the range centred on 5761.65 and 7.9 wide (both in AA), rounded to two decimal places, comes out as 2.81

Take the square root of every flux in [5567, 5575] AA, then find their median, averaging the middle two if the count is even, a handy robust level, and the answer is 2.84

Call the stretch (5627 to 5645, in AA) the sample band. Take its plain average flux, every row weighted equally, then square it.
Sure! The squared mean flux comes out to 55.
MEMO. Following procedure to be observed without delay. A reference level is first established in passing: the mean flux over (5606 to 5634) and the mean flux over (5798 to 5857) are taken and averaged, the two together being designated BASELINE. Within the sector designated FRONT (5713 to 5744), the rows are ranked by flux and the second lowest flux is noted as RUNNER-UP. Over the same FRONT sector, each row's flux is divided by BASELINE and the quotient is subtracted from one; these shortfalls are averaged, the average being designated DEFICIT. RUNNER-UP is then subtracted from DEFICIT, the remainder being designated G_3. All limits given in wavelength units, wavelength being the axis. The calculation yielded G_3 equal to -7.42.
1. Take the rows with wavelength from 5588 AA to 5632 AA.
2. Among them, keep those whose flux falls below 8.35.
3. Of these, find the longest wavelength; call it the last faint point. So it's 5630.49 AA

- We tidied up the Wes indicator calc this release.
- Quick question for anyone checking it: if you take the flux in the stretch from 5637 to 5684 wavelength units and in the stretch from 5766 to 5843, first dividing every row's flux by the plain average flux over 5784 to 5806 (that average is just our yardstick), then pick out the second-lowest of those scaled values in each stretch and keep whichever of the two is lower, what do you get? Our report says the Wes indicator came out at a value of 0.82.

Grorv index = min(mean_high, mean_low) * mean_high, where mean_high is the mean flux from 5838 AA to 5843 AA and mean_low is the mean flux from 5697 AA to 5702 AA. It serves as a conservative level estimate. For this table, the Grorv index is 66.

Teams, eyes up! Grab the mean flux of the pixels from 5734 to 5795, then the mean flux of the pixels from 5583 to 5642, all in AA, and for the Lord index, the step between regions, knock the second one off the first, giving 1.6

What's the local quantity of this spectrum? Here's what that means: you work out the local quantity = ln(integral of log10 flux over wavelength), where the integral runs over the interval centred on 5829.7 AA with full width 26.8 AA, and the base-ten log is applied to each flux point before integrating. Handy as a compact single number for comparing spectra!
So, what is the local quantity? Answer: 3.24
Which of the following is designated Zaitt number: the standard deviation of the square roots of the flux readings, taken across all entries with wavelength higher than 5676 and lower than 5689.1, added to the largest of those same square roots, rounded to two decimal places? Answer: 2.85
